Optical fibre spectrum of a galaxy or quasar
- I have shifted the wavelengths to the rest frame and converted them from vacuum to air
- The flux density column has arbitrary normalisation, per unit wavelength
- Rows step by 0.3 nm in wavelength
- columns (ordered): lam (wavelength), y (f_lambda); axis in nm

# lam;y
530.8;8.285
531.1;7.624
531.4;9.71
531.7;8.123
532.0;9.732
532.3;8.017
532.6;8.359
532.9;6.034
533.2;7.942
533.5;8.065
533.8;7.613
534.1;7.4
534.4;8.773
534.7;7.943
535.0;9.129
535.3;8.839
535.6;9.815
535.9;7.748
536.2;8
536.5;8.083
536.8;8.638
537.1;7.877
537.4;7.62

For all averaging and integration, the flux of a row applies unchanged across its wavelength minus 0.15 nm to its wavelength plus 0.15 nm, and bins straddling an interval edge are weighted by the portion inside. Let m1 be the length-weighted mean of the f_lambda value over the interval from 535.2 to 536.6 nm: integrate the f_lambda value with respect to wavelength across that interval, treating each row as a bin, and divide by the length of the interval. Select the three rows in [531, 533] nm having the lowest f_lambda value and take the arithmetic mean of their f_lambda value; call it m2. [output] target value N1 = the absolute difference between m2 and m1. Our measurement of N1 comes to 1.3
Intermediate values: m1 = 8.5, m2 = 7.2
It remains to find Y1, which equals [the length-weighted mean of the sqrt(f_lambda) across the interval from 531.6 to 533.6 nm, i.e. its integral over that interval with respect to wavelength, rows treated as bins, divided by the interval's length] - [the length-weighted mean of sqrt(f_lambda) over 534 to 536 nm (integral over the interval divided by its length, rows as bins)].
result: -0.10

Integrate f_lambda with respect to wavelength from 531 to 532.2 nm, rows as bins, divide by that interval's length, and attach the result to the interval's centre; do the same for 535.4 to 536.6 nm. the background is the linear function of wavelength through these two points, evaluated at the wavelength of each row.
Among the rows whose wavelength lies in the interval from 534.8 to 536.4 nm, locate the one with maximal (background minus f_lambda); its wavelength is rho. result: 535.9 nm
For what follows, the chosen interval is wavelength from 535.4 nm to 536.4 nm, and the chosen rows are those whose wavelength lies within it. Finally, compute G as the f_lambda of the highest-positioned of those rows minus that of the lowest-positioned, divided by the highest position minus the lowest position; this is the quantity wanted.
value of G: -3.0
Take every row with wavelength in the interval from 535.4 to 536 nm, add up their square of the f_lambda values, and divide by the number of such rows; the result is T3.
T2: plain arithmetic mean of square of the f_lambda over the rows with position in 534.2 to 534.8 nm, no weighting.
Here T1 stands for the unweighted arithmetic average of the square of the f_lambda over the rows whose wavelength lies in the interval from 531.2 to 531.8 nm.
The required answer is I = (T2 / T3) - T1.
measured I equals -79.2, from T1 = 80.1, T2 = 70.0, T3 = 78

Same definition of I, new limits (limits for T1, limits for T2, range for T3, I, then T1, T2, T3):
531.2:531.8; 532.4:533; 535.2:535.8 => -79.5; 80.1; 53.1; 87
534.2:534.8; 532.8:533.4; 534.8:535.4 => -69.4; 70.0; 49.7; 81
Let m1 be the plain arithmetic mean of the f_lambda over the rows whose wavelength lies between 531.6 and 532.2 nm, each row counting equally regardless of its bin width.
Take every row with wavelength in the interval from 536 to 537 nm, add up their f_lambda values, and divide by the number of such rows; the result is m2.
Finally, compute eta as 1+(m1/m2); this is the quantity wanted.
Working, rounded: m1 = 8.9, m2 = 8.2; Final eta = 2.08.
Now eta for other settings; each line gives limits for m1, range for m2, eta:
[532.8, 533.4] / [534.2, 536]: 1.80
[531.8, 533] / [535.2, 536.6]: 1.95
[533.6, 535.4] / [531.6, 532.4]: 1.96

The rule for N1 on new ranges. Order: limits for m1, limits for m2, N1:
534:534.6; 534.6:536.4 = 0.2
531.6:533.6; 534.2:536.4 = 0.1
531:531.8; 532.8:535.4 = 1.5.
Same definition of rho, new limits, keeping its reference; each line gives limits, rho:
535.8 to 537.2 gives 535.9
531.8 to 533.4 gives 532.9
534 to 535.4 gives 534.1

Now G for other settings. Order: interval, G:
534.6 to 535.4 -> 1.5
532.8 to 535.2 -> 1.5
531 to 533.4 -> 0.2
